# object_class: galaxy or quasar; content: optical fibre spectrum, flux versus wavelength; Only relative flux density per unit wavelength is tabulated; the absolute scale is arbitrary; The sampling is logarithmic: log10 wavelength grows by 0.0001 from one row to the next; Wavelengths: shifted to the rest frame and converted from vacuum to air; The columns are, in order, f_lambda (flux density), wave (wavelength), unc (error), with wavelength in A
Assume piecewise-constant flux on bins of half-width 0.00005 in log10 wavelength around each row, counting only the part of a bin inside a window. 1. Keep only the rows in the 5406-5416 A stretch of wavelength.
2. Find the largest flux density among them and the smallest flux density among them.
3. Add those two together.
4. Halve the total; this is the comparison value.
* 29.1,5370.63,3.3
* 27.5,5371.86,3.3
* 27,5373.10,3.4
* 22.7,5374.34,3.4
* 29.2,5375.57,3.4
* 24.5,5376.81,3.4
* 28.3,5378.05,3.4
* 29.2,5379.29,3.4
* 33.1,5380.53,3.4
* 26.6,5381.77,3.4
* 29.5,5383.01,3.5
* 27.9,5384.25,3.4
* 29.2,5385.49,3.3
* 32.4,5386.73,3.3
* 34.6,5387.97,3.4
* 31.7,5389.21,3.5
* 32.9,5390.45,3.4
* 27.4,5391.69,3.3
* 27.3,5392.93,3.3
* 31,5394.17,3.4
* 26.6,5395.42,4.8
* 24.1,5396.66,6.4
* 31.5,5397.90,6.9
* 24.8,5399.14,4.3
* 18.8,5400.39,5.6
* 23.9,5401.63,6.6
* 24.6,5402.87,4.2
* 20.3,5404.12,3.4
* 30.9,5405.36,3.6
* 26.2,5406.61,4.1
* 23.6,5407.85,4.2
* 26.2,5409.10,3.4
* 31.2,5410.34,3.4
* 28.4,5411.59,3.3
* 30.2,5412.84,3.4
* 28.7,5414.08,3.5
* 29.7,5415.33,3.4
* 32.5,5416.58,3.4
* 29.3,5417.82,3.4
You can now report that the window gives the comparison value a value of 27.4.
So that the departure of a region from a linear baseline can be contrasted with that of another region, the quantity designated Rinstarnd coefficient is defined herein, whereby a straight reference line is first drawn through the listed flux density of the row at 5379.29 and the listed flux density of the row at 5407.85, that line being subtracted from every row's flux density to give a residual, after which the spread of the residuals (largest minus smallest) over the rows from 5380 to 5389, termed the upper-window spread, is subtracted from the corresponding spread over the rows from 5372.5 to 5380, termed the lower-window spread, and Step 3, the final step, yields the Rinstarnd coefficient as -2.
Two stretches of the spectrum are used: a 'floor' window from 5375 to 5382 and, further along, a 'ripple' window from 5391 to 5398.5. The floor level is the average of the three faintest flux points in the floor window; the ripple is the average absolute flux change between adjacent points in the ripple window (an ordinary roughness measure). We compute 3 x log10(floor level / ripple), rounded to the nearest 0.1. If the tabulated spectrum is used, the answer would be 2.6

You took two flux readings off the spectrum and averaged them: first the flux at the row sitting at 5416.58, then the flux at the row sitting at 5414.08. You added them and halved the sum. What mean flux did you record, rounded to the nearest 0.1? 30.6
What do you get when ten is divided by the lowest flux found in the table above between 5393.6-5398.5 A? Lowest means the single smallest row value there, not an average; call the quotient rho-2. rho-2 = 0.41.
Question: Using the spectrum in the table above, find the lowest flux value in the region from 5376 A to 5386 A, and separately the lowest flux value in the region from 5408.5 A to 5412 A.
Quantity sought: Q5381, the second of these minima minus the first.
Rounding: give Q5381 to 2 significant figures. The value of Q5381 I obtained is 1.7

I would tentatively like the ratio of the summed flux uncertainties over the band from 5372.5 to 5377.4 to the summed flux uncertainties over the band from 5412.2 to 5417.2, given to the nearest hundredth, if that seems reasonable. 0.99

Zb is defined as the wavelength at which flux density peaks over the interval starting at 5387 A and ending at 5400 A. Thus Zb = 5387.97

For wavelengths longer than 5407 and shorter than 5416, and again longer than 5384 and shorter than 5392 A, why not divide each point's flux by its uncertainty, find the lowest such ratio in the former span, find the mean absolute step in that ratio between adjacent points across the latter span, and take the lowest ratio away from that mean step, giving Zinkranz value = -4.8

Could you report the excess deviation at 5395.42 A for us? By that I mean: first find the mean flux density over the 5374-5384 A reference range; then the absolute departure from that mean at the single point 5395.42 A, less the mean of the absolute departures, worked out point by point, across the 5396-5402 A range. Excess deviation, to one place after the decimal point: -3.4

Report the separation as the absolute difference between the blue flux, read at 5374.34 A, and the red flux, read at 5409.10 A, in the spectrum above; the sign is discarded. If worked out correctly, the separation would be 3.5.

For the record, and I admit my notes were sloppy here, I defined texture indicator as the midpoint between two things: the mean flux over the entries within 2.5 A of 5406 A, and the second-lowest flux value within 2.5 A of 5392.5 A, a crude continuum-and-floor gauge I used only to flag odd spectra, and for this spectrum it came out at 26.3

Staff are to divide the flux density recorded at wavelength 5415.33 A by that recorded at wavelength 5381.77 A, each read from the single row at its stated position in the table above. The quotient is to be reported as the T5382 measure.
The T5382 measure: 1.1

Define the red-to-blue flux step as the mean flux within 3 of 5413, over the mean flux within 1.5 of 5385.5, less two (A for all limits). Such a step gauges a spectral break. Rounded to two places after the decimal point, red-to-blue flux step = -1.01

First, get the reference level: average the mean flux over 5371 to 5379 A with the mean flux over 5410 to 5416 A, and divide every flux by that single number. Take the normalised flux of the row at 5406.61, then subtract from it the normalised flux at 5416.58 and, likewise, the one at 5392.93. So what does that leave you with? -1.2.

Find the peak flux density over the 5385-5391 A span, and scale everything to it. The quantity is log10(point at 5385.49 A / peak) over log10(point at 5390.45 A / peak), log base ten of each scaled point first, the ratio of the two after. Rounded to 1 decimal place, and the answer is 3.4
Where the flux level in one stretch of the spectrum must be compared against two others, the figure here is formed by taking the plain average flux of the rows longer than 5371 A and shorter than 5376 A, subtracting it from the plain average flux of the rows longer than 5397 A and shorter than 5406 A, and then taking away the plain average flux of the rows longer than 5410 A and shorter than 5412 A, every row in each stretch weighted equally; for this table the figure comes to -31.4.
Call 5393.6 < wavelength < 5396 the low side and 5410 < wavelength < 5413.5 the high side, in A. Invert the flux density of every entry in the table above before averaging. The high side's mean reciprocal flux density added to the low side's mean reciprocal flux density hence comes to 0.068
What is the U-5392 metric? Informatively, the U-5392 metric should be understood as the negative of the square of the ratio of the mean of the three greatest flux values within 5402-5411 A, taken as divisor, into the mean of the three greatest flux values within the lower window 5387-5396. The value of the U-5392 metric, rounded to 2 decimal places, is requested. -1.26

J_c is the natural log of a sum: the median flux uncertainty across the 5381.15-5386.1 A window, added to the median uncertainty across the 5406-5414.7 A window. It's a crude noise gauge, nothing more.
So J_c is 1.92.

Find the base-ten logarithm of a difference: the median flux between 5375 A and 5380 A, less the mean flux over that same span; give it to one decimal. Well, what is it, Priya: 0.0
